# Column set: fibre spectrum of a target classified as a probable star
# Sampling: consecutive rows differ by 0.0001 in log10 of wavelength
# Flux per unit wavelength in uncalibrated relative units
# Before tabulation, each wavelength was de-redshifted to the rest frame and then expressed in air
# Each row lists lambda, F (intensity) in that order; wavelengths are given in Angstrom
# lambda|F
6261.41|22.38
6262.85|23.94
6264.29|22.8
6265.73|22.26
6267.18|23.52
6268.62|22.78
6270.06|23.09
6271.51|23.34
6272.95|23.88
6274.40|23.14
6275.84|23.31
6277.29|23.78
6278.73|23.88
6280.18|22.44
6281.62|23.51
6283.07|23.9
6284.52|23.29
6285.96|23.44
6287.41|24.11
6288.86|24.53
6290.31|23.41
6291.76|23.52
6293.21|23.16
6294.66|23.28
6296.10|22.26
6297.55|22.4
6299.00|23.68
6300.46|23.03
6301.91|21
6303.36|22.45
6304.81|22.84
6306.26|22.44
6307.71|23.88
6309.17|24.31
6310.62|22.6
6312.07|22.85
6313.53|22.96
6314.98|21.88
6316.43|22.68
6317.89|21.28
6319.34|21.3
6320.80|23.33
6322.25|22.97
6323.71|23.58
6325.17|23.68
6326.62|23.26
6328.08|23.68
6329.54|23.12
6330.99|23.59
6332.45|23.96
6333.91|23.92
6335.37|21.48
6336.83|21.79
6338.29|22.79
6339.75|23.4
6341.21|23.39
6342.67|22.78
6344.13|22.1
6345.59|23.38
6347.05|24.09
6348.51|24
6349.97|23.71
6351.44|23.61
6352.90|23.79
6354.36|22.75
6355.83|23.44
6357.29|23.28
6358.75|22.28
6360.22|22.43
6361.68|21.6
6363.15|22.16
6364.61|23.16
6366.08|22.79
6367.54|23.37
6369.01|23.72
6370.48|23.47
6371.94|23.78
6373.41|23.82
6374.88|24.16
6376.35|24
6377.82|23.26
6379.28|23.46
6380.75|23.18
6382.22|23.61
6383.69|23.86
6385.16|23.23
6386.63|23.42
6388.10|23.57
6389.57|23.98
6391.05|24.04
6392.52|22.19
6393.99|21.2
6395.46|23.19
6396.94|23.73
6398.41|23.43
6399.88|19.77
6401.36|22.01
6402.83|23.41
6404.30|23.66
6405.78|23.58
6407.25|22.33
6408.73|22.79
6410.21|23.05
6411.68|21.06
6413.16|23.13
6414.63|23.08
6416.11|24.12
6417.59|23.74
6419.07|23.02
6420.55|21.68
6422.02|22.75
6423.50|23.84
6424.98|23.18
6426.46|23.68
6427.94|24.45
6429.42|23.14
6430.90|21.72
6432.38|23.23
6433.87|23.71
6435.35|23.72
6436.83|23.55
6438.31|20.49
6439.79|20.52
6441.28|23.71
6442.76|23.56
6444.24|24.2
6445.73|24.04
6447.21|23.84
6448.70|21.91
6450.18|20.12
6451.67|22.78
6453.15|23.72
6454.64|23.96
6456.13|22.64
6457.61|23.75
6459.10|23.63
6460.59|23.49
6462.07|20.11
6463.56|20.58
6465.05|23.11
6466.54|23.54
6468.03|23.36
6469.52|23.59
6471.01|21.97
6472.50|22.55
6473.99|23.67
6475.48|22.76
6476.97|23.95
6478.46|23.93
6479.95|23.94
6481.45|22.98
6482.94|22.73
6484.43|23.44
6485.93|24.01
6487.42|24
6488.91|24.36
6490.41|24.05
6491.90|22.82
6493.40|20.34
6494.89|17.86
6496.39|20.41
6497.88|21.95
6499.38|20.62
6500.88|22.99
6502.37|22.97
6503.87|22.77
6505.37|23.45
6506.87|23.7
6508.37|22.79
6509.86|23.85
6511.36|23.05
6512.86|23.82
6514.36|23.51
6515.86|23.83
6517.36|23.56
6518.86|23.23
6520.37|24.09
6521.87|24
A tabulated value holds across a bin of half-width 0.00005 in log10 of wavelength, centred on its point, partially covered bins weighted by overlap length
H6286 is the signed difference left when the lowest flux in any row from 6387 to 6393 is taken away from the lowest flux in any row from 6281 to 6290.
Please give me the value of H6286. 1.1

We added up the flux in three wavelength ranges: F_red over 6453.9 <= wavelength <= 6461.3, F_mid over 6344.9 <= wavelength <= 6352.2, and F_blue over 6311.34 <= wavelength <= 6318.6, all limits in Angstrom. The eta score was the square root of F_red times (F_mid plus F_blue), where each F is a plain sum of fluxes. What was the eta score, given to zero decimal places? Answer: 165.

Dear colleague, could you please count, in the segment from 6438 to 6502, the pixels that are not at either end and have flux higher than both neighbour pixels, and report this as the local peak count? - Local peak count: 12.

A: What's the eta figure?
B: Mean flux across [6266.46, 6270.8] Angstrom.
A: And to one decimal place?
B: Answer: 23.1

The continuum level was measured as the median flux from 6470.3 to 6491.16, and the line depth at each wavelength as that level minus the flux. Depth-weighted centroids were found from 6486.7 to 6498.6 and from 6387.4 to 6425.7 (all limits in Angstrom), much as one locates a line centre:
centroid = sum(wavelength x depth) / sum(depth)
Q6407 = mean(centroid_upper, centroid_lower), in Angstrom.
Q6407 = 6450.9 Angstrom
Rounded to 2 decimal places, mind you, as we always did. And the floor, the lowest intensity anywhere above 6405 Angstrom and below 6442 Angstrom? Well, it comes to 20.49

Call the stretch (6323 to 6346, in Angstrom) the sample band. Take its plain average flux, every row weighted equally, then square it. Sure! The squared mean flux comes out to 534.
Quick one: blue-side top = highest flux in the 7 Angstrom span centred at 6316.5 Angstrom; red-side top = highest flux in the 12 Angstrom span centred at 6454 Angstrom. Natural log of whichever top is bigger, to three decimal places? 3.176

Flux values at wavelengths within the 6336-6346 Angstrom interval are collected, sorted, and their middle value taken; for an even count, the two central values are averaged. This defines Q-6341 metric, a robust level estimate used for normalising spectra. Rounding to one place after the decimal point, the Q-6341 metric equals 22.8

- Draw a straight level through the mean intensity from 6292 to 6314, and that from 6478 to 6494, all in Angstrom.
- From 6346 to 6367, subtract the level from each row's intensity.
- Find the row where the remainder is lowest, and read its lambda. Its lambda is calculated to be 6361.68 Angstrom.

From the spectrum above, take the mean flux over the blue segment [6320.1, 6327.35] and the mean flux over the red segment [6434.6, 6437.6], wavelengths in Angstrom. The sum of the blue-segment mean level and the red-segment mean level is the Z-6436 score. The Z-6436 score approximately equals 47.0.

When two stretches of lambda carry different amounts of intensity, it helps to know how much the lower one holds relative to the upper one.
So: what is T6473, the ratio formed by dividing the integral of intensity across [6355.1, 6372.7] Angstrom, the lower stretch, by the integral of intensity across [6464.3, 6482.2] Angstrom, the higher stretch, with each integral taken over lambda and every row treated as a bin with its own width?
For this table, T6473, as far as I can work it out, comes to 0.97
